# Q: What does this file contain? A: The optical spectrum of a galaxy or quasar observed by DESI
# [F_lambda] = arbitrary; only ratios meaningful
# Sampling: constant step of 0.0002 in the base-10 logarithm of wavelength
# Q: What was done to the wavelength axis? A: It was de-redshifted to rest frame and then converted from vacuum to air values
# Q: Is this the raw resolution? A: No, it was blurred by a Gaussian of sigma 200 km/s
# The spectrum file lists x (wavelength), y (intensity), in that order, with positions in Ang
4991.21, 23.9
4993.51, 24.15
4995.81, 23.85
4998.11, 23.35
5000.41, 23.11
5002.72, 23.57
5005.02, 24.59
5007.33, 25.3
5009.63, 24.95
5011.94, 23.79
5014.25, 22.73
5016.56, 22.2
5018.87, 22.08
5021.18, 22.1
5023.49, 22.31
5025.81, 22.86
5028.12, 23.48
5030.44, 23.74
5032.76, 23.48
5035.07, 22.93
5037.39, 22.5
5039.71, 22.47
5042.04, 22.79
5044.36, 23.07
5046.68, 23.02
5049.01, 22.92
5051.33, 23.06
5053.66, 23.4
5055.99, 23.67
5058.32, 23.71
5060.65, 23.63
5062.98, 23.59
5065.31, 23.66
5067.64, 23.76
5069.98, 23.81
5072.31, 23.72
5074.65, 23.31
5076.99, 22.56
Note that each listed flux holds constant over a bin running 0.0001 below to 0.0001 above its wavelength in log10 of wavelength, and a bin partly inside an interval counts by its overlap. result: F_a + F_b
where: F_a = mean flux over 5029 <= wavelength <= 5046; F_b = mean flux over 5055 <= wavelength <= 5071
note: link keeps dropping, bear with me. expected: 46.7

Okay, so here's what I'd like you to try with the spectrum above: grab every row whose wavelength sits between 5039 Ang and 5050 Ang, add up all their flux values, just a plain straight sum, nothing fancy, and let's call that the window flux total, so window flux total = 114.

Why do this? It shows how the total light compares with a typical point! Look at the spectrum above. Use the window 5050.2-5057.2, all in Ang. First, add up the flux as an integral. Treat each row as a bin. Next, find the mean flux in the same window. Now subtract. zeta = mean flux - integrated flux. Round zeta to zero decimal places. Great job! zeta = -140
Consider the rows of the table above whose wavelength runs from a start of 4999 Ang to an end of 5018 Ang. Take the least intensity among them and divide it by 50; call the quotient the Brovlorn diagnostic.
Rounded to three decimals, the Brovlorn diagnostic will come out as 0.444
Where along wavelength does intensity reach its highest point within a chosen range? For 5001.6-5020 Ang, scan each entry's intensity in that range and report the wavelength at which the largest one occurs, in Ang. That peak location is 5007.33 Ang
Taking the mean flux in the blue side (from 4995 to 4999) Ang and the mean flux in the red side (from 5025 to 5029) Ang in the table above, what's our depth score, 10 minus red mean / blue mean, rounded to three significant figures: 9.02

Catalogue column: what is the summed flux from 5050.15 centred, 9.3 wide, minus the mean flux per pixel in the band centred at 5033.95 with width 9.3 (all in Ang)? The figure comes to 69.2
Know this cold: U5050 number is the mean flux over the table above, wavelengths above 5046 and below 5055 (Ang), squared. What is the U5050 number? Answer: 534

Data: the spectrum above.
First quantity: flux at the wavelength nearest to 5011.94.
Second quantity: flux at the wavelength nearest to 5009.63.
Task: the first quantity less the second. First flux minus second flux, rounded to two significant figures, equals -1.2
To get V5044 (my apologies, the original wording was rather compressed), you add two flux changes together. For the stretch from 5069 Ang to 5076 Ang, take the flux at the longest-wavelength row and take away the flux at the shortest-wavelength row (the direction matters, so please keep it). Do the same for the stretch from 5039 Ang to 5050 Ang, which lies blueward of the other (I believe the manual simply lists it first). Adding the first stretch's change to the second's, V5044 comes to 0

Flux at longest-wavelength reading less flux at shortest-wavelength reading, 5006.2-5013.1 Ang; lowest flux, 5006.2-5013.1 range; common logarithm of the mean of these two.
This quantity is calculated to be 1.05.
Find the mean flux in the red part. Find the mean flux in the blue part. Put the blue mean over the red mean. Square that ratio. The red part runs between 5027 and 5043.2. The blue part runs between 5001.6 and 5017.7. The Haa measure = 1.07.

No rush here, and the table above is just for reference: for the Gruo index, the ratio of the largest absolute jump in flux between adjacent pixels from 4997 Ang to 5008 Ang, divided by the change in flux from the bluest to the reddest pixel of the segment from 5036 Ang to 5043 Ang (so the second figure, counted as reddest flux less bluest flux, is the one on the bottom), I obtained 3.5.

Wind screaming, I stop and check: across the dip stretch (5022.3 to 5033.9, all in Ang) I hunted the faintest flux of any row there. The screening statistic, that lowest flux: 22.31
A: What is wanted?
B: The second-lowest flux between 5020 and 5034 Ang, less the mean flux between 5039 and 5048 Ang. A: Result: -0.53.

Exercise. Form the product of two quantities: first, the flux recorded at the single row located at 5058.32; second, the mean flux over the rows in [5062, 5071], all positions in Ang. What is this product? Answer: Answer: 562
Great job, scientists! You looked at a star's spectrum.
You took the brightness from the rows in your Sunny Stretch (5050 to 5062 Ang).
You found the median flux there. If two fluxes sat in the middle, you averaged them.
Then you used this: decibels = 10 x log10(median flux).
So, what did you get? 13.7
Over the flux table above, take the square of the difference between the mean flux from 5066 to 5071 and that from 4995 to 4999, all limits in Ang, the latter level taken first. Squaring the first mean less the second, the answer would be 0.03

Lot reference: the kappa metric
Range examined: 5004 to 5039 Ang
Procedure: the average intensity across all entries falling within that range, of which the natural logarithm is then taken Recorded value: 3.15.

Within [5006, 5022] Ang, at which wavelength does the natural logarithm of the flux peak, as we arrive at 5007.33 Ang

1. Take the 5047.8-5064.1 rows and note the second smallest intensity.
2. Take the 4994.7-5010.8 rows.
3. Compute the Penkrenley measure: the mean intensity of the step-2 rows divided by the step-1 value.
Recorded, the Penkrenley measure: 1.05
